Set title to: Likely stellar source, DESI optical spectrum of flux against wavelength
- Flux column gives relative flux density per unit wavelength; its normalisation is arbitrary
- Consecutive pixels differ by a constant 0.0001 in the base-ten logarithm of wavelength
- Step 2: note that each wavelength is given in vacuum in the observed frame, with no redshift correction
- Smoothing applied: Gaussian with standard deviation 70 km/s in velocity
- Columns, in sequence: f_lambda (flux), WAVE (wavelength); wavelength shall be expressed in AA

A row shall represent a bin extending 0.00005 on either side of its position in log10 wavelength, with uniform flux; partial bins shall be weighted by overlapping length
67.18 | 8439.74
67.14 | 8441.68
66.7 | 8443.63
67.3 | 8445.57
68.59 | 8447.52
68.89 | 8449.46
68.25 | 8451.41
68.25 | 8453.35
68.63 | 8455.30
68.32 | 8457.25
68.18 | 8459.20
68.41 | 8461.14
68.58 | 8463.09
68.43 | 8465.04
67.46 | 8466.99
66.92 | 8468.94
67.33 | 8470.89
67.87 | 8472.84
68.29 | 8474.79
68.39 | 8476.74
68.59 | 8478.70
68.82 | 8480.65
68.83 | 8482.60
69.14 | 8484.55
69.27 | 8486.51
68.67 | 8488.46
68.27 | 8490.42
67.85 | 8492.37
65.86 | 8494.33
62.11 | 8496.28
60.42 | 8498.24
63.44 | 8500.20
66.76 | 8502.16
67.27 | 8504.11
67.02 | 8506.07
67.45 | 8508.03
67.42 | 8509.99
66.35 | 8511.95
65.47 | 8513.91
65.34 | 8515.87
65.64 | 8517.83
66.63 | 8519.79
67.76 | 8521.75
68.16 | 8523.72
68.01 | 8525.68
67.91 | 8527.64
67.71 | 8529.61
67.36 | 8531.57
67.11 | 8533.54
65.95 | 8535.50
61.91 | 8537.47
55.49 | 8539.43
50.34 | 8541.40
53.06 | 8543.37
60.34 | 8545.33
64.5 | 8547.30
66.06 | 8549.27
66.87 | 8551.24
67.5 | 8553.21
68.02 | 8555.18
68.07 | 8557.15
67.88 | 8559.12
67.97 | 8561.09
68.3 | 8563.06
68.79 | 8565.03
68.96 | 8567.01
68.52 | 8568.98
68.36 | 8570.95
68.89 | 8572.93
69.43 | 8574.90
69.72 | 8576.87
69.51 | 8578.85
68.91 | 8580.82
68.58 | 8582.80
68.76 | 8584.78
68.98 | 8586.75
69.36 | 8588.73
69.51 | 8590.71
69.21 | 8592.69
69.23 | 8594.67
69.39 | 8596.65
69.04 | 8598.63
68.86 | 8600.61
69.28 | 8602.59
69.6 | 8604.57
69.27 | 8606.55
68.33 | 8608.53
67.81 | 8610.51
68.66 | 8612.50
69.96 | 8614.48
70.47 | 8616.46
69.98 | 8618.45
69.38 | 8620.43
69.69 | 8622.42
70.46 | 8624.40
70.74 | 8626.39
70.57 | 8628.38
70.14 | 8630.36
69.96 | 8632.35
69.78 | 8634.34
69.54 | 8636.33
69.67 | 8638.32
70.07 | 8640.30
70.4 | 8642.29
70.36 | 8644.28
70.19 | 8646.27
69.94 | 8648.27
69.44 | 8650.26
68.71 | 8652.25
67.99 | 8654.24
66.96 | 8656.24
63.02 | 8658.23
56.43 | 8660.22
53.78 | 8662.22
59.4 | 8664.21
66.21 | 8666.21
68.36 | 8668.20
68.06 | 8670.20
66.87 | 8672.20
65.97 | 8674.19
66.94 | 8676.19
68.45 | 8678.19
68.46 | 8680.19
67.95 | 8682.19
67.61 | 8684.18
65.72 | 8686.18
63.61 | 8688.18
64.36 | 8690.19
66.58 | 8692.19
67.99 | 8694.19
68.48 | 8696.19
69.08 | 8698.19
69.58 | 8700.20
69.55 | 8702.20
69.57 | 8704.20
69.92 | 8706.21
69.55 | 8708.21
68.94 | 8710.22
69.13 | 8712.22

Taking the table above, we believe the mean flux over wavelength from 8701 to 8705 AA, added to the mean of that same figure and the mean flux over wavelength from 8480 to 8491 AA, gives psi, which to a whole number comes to 139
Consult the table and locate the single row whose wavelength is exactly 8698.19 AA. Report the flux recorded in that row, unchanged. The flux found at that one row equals 69.08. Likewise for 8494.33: 65.86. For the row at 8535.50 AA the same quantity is 65.95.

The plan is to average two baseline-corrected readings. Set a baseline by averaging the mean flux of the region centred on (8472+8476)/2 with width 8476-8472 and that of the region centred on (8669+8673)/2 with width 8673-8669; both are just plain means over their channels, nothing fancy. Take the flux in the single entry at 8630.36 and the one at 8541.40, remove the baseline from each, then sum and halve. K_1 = -7.5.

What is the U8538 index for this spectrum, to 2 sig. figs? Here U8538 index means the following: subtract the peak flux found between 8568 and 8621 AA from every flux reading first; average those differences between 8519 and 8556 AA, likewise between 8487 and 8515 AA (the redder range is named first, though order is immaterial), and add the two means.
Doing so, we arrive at -11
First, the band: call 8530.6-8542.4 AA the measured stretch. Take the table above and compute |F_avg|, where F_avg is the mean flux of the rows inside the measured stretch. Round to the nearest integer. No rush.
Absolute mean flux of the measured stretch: 61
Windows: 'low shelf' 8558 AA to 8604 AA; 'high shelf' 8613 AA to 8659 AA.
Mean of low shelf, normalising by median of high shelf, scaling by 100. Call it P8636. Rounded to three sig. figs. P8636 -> 98.5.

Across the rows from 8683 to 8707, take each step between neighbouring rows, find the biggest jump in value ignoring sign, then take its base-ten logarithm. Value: 0.3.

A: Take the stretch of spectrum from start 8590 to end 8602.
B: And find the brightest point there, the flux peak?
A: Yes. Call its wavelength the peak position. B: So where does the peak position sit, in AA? 8590.71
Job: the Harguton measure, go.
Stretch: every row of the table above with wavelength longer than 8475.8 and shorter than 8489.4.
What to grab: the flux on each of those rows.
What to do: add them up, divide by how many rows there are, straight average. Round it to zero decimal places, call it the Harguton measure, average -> 69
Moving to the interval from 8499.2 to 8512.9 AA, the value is 67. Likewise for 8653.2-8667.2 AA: 62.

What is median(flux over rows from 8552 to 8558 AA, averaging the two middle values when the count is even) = 68.0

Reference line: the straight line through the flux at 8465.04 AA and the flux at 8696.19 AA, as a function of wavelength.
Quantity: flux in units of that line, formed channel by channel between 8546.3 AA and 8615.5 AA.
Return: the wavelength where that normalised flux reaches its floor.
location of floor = 8547.30 AA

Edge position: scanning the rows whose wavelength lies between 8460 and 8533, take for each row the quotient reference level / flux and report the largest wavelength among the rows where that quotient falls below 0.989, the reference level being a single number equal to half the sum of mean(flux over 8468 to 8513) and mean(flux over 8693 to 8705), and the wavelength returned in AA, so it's 8486.51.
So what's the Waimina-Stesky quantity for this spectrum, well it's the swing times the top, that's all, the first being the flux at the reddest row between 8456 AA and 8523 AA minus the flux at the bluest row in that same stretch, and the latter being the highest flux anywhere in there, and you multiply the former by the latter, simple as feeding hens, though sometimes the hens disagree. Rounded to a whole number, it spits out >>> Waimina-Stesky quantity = -39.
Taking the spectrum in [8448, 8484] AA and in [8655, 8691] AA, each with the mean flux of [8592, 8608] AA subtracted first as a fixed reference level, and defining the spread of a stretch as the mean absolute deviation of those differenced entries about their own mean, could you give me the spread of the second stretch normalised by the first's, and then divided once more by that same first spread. 21.5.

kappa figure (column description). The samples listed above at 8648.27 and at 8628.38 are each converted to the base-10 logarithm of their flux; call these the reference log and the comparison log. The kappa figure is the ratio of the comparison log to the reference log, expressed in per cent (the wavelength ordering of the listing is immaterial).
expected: 100.2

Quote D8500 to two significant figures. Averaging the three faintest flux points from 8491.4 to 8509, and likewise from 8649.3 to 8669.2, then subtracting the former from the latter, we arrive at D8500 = -5.5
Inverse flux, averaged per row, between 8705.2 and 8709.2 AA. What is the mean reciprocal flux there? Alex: 0.0143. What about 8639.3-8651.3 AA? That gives 0.0143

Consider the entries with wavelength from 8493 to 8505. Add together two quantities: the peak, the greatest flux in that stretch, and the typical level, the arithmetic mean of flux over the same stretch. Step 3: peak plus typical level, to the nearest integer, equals 132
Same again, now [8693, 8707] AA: 139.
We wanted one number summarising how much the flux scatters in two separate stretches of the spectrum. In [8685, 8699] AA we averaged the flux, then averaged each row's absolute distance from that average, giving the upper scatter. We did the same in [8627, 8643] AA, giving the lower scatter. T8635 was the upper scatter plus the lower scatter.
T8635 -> 2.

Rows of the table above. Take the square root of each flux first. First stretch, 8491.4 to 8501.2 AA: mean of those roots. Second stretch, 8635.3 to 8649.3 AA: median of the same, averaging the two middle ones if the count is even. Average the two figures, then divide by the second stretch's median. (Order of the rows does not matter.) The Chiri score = 0.98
